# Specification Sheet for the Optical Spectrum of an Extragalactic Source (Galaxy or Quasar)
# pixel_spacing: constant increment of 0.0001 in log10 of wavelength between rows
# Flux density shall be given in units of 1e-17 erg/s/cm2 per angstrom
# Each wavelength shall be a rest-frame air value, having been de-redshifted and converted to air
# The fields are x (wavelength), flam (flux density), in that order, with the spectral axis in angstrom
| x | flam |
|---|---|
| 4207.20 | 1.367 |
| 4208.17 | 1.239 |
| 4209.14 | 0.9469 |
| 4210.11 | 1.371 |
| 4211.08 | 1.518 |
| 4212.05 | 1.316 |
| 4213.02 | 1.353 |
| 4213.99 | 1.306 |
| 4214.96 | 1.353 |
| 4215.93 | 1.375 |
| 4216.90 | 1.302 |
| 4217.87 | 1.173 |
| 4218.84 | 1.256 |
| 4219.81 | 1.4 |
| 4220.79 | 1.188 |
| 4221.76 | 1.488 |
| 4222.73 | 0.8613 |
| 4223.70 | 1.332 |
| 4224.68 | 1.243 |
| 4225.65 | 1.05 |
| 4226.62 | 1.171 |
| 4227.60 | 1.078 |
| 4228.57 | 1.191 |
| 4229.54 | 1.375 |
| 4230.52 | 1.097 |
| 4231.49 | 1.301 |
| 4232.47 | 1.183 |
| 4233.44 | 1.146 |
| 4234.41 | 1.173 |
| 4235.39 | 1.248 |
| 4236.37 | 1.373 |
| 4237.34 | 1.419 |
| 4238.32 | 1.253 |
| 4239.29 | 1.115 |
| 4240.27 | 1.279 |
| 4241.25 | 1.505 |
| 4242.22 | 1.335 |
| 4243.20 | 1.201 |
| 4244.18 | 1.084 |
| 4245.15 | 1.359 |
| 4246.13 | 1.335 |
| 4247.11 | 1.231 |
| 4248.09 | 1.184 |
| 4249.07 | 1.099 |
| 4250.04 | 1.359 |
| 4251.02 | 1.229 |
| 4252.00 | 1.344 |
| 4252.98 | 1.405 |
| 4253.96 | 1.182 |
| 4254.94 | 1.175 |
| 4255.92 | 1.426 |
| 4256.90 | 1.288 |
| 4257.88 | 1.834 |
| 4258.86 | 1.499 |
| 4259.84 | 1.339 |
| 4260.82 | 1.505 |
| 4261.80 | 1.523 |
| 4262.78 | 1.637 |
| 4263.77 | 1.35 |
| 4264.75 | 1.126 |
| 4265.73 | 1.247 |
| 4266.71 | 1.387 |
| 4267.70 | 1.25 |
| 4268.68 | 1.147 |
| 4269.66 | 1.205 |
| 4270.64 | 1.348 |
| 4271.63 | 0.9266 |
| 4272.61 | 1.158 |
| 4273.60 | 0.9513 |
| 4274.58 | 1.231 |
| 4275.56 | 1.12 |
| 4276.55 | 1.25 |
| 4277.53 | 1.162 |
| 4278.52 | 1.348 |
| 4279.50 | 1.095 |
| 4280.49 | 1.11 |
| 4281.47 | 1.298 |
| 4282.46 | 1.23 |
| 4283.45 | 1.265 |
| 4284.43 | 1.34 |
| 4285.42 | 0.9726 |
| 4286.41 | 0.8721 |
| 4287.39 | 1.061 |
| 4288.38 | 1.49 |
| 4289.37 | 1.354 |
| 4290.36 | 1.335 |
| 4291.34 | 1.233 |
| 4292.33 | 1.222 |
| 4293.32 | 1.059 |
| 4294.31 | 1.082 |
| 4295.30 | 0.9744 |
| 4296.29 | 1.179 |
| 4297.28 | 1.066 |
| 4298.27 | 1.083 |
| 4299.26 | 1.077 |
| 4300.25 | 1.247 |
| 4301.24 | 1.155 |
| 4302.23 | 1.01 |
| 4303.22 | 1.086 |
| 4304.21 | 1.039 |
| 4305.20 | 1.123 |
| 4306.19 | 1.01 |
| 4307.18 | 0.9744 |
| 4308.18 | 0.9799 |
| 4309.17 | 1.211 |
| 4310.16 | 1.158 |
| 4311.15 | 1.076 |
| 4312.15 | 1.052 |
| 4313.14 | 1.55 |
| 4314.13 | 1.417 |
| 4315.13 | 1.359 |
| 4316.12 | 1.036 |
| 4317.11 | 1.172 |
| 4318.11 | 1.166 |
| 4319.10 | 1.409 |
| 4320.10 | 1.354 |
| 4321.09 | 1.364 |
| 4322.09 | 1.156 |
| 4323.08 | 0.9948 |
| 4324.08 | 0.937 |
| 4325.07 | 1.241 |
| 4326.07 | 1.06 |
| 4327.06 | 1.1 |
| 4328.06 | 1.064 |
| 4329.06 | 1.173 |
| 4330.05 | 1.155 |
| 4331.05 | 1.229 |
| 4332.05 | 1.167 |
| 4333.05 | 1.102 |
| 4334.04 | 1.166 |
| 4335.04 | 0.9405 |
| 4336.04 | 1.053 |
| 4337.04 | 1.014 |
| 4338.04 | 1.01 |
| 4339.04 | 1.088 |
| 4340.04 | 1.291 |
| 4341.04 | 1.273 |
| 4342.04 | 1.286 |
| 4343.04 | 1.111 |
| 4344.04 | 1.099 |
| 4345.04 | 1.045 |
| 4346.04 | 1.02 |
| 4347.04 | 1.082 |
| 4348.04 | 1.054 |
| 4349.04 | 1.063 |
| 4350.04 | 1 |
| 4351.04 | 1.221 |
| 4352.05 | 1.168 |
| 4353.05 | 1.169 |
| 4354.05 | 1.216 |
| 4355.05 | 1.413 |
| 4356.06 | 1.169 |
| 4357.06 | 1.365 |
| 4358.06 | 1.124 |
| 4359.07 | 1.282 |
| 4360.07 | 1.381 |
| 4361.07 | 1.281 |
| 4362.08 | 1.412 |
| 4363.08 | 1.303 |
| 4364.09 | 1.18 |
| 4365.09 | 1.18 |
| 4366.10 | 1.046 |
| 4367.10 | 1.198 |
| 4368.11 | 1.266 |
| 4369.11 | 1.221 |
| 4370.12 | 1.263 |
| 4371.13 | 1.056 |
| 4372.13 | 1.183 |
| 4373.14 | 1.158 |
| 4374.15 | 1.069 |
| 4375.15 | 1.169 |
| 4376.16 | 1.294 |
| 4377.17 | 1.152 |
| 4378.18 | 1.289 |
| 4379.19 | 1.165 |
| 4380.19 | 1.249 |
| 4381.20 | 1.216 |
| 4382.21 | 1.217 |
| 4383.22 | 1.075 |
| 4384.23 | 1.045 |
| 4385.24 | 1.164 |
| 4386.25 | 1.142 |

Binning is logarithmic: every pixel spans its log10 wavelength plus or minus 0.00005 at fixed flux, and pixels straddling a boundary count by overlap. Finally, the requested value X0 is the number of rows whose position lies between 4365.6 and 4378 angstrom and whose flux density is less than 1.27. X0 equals 11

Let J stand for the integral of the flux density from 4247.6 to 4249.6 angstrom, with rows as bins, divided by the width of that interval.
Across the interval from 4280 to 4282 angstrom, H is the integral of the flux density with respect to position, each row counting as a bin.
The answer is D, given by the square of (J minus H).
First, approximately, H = 2.41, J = 1.15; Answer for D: 1.6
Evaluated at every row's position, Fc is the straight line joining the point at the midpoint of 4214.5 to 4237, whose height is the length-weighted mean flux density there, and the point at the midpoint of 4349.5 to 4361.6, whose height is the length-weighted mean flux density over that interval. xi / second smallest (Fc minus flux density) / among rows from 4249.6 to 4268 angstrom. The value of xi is -0.40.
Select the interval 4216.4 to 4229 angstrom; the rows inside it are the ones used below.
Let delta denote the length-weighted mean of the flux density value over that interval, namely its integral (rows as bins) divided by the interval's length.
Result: 1.21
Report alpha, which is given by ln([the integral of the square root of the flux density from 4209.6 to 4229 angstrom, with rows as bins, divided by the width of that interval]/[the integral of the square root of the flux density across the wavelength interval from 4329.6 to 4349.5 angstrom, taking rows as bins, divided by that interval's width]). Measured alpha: 0.064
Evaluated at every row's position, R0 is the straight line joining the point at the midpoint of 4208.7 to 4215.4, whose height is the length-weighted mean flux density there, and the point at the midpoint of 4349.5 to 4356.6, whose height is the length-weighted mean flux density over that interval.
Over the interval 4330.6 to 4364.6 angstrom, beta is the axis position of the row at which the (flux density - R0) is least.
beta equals 4335.04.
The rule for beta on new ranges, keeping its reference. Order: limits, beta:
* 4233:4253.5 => 4244.18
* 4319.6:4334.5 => 4324.08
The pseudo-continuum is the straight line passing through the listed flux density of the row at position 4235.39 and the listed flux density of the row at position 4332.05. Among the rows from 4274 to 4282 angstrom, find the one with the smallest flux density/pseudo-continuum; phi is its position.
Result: 4279.50 angstrom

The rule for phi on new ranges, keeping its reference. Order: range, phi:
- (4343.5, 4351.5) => 4350.04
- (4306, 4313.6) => 4307.18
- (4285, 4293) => 4286.41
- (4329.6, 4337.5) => 4335.04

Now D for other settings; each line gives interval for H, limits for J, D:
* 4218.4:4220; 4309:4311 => 0.9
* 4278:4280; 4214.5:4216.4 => 1.1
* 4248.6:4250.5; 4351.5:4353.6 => 1.4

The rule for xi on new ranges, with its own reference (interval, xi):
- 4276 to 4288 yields -0.11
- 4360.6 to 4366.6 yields -0.07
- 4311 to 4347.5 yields -0.18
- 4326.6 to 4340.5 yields 0.00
